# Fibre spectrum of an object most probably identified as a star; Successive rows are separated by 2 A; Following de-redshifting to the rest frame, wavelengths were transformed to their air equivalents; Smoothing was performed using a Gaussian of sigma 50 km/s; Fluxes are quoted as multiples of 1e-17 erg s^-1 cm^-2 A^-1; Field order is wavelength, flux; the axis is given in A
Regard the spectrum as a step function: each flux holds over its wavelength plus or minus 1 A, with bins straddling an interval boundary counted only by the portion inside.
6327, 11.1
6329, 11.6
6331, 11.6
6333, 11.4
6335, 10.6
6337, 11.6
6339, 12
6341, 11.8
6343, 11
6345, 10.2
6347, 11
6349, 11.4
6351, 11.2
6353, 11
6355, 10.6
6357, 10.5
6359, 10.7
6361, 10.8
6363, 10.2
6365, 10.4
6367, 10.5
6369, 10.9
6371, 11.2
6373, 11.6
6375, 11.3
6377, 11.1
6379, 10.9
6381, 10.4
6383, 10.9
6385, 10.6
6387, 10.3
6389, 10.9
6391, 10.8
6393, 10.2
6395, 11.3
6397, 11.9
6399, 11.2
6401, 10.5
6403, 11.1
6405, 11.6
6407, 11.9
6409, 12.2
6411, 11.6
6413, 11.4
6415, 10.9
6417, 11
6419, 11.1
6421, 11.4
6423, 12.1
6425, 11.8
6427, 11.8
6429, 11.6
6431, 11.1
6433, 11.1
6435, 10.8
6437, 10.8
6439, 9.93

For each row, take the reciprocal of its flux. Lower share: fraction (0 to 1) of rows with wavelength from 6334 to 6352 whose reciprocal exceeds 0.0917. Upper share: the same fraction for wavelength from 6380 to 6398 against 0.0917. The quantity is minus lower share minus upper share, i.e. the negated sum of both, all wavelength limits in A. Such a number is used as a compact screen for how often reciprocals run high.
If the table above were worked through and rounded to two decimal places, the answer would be -1.00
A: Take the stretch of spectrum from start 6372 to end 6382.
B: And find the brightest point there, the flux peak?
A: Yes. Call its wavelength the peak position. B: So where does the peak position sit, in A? 6373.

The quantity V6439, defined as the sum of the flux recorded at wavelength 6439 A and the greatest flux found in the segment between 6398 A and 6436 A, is 22.1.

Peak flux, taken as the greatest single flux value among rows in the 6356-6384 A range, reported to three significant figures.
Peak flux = 11.6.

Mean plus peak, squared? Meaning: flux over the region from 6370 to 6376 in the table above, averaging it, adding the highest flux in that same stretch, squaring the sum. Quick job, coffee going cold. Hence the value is 527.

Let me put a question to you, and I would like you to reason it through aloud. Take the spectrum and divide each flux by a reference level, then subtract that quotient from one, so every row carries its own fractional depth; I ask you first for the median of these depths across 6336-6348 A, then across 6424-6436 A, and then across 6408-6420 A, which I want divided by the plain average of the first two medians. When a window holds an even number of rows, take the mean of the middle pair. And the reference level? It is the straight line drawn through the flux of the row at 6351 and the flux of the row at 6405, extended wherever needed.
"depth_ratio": 3.6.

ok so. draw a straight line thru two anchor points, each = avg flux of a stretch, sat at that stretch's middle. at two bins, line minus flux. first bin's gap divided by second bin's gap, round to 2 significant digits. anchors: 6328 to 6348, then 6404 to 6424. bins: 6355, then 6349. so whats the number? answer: -8.6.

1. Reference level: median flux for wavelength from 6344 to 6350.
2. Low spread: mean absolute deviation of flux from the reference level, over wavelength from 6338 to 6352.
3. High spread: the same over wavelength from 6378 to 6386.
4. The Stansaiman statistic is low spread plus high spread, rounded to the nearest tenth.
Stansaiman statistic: 0.8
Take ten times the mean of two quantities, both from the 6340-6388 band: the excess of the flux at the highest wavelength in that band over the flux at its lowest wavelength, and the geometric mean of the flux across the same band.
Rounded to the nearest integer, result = 47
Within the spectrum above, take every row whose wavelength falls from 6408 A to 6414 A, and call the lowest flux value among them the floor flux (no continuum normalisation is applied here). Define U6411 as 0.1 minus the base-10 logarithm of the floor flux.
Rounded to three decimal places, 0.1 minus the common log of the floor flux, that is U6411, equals -0.957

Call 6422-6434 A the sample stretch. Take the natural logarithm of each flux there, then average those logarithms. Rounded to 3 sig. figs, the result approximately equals 2.45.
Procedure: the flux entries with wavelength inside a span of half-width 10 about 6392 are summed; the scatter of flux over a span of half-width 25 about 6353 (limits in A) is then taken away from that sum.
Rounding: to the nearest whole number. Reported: 108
